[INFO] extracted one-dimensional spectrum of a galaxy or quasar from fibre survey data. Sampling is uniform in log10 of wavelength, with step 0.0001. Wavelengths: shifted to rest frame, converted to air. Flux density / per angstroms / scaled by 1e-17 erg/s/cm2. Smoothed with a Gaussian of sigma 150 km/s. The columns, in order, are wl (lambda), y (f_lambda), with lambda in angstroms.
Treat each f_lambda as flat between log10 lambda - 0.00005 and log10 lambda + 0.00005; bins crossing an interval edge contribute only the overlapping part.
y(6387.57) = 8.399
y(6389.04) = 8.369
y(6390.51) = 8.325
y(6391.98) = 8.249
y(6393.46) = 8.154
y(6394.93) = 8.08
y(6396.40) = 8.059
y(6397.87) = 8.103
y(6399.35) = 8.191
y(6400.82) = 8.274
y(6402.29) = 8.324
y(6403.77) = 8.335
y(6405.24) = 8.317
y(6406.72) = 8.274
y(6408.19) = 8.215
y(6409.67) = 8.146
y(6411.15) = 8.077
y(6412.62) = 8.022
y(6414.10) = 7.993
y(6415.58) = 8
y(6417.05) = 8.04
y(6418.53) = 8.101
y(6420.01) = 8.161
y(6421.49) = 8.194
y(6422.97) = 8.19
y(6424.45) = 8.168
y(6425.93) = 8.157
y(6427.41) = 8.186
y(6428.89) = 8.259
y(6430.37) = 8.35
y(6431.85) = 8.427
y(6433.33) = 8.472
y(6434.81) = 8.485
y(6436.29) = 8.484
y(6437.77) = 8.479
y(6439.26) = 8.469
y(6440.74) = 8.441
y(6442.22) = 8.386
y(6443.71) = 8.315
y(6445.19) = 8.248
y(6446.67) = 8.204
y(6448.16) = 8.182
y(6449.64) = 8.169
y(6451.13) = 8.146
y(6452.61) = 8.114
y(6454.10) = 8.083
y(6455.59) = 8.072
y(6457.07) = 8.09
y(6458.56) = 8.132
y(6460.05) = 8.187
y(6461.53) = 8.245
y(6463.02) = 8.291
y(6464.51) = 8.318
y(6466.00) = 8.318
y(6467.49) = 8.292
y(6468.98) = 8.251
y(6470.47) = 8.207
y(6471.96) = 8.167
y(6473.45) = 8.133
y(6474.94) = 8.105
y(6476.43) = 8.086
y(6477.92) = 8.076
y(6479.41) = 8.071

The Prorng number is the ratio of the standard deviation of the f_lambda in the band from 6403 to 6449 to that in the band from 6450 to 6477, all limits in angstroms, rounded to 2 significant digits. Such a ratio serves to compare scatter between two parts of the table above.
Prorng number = 1.8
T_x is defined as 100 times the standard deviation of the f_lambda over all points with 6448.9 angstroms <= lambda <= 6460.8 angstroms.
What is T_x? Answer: 4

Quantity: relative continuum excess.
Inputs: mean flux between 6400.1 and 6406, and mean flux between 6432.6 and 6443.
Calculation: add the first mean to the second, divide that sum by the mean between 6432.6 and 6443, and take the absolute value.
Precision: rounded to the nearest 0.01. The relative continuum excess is 1.98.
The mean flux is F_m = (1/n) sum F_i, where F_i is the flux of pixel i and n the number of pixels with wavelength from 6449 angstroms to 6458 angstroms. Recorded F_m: 8.11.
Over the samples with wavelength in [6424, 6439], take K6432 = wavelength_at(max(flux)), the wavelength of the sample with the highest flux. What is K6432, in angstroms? 6434.81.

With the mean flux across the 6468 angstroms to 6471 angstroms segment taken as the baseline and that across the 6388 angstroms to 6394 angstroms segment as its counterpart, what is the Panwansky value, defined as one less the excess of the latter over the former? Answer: 0.95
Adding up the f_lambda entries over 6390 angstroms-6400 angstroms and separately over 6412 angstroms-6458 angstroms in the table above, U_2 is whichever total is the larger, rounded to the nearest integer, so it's 255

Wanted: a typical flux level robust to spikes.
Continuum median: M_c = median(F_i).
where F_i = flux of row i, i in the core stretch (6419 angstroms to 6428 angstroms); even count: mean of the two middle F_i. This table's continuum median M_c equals 8.18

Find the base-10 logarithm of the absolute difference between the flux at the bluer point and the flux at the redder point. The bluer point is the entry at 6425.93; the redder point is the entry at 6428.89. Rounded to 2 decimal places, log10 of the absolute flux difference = -0.99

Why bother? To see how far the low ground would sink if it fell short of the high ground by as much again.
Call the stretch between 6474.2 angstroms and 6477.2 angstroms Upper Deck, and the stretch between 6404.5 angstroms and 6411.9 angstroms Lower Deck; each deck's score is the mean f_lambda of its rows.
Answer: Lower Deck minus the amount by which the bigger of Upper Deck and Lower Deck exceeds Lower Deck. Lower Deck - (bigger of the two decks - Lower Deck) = 8.21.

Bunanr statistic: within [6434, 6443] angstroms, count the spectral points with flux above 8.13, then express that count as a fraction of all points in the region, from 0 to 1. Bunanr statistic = 1.0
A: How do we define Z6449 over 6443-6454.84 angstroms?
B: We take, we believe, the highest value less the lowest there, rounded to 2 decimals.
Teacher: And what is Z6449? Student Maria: 0.23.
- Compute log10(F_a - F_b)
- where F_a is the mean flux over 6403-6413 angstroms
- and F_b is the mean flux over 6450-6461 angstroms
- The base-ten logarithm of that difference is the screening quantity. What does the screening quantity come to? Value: -1.10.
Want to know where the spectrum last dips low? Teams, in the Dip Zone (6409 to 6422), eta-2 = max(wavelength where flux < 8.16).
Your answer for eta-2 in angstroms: 6418.53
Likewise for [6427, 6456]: 6455.59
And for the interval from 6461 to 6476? 6474.94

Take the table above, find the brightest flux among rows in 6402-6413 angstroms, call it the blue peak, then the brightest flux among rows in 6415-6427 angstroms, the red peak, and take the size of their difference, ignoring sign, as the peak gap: 0.14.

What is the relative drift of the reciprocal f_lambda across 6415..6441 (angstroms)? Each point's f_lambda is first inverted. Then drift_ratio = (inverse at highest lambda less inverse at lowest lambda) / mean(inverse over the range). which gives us -0.054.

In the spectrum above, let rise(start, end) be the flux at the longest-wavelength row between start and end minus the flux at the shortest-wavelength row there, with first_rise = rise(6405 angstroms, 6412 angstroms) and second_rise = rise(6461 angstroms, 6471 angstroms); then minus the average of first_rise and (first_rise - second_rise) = 0.22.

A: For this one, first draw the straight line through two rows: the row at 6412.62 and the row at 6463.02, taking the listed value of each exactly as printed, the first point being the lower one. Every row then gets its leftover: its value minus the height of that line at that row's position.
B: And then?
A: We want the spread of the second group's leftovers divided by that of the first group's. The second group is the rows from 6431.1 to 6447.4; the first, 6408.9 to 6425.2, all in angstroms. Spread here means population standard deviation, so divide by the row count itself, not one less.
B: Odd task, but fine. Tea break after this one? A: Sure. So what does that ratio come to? 1.90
